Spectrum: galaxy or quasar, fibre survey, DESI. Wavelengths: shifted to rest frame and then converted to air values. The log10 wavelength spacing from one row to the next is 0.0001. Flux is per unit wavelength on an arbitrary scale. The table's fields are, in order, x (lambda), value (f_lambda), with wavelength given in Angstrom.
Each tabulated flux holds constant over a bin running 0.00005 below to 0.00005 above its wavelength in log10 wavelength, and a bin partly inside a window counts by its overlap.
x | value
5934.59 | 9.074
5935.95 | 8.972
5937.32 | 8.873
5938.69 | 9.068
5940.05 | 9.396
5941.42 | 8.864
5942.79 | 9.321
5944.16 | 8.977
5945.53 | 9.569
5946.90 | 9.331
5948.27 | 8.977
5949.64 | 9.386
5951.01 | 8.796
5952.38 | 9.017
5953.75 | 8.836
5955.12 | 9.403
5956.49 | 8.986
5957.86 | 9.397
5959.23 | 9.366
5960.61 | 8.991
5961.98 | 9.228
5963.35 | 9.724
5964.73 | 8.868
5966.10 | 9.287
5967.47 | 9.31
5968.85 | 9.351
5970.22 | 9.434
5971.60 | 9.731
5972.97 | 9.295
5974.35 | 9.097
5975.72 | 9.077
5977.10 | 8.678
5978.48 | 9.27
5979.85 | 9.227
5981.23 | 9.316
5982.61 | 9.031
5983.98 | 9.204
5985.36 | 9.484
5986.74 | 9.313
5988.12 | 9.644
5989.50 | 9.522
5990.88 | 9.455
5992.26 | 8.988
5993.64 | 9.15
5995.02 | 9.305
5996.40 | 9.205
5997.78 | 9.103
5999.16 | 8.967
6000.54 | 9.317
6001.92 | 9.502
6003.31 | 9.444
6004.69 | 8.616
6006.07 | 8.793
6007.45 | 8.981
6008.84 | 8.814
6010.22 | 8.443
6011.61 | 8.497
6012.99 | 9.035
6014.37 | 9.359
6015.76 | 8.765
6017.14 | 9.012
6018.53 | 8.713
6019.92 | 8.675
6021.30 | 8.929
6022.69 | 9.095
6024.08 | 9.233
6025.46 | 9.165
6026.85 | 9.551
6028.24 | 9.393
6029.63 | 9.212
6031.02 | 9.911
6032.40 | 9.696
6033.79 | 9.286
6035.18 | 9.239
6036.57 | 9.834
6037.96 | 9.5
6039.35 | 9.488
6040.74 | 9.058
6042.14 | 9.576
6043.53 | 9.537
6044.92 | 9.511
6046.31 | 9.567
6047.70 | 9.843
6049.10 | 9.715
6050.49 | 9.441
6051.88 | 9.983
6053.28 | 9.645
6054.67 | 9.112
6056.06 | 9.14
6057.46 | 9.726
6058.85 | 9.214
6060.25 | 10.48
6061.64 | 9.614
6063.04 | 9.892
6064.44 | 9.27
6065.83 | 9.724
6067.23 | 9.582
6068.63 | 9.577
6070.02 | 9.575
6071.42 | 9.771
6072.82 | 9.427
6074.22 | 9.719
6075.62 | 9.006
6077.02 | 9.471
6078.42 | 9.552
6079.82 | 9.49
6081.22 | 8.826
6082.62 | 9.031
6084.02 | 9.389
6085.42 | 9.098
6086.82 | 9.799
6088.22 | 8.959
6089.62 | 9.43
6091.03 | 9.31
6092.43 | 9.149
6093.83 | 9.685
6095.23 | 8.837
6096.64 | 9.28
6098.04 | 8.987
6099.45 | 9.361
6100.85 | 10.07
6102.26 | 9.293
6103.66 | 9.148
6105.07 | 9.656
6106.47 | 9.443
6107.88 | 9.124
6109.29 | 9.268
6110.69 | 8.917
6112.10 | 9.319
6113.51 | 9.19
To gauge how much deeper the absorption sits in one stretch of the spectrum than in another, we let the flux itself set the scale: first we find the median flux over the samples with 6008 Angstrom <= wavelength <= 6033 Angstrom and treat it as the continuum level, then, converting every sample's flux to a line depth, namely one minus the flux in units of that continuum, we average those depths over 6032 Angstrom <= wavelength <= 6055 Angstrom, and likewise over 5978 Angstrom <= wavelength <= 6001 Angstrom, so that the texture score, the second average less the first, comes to 0.03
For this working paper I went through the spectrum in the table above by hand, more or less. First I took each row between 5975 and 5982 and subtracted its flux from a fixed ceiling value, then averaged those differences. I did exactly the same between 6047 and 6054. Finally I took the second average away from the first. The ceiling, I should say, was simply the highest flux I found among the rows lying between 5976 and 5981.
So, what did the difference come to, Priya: 0.61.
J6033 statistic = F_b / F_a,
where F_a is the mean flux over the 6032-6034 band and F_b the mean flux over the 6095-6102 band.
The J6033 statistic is 0.98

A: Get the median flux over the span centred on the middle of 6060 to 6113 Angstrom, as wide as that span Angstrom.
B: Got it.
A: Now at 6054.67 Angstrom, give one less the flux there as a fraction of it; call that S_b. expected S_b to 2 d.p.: 0.03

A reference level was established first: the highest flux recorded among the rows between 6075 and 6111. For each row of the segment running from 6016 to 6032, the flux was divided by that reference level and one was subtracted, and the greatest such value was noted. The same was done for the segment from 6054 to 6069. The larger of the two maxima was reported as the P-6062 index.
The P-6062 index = 0.041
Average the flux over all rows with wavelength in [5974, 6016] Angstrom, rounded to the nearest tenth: 9.1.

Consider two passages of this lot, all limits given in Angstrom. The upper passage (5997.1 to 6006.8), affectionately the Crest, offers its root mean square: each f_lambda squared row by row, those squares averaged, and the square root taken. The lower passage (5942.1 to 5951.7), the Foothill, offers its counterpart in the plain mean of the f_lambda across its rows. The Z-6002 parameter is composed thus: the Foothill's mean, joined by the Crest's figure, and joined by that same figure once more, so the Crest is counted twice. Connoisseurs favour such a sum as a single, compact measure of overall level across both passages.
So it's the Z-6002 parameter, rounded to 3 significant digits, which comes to 27.4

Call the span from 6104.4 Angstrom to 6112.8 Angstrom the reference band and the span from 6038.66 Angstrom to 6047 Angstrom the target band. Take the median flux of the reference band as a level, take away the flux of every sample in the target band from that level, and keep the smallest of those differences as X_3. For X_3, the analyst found -0.28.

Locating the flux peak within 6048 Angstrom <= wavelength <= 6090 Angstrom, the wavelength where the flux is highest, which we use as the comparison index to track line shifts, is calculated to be 6060.25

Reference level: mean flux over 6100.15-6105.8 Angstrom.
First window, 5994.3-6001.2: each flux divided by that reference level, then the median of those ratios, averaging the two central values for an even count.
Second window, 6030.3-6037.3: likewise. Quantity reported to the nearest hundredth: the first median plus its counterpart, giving 1.98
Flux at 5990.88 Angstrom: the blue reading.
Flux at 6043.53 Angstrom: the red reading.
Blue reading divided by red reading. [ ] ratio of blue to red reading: 0.99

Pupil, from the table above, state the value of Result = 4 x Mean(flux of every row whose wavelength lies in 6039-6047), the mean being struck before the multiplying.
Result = 37.8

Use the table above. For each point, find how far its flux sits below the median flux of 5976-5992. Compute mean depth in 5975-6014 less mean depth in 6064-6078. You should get 0.4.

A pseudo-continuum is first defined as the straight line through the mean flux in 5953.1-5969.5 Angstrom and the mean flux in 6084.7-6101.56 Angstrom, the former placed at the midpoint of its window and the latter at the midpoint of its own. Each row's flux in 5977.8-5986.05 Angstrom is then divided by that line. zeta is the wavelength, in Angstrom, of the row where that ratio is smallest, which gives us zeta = 5982.61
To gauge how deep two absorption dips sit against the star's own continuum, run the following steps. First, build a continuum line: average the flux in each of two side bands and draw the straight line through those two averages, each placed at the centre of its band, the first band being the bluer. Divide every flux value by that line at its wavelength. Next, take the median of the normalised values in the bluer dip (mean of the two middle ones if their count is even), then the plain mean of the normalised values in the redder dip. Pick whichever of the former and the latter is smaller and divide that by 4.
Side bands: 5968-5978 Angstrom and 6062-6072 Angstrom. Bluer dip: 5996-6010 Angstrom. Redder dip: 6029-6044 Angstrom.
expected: 0.242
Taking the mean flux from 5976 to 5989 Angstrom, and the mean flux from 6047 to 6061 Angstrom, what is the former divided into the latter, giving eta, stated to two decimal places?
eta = 1.04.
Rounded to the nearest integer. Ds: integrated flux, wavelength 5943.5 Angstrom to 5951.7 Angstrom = 75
